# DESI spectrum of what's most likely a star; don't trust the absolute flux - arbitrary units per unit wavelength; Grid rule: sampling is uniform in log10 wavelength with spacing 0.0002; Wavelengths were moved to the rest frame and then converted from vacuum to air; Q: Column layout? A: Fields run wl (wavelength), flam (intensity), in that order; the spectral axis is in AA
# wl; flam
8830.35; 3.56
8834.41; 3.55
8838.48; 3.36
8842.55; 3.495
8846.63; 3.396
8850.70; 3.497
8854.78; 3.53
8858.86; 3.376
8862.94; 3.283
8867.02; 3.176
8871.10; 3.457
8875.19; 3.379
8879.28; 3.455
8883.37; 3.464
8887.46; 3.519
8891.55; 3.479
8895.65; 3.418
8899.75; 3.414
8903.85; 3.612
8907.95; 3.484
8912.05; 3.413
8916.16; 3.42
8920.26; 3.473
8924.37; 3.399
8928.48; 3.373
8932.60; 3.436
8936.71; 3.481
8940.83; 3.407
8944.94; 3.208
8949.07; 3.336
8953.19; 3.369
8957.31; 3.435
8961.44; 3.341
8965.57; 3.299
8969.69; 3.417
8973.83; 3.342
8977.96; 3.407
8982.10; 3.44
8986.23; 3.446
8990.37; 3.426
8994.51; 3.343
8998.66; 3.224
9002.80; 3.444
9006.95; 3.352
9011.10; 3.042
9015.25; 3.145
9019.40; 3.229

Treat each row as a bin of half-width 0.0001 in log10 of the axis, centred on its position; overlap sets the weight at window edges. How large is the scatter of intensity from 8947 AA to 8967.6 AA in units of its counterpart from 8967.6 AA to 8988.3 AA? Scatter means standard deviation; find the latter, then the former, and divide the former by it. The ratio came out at 1.2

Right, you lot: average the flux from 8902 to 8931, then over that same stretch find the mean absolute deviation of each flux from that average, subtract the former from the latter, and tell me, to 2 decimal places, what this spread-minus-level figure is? -3.39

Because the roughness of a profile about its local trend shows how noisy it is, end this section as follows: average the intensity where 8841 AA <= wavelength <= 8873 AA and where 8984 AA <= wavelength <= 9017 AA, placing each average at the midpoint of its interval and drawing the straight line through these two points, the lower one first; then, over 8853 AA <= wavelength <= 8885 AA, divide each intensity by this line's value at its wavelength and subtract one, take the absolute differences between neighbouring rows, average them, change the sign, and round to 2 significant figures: -0.033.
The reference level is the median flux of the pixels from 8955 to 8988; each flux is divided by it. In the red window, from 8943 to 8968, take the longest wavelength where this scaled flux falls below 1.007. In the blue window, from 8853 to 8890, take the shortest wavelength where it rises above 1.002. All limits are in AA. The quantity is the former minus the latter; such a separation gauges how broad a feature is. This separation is 110.8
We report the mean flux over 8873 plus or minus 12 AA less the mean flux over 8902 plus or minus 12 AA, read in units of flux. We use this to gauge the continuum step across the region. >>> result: -0.10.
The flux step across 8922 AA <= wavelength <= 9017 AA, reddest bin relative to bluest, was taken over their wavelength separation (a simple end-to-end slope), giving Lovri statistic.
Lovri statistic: -0.003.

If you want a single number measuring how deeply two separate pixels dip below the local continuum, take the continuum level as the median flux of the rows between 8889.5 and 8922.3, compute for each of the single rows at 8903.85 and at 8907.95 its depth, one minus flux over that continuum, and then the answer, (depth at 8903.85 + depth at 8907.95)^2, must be 0.0035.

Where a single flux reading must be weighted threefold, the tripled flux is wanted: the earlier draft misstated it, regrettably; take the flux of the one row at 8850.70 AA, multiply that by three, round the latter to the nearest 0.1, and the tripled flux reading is 10.5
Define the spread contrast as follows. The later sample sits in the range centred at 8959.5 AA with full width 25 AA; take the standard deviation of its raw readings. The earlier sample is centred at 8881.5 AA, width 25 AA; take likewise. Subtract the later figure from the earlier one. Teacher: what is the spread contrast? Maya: -0.01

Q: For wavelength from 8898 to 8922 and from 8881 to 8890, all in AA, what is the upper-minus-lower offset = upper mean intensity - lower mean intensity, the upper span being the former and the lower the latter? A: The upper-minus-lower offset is -0.02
